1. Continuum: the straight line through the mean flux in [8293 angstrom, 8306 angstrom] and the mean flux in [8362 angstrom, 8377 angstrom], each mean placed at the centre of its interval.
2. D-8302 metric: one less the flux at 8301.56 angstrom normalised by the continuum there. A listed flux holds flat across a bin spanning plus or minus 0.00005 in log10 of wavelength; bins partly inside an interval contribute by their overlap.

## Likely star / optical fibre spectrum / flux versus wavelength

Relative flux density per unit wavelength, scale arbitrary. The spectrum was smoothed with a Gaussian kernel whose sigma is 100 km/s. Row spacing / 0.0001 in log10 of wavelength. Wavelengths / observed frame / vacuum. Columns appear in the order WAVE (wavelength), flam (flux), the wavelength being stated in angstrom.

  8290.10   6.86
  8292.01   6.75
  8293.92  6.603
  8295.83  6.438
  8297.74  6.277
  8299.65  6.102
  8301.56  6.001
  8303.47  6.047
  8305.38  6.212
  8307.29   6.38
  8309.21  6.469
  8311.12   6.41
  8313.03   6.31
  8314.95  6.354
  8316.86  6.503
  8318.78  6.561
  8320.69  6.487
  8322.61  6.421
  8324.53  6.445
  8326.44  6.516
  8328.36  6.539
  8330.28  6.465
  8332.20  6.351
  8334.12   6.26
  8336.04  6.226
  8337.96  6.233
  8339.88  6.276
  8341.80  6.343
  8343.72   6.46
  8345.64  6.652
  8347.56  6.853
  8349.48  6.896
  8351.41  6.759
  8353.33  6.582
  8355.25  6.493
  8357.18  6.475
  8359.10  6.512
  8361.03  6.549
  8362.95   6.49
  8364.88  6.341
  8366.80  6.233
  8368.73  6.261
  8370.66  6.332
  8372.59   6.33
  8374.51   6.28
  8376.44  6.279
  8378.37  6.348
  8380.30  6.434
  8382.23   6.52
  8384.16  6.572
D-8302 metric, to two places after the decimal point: 0.04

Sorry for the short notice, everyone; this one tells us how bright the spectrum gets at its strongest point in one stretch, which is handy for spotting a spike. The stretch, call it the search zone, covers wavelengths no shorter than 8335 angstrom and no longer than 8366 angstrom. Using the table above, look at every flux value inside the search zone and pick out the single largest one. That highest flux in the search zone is 6.896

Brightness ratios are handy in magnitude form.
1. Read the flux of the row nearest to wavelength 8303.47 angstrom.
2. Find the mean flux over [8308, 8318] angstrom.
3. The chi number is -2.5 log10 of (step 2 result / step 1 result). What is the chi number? -0.063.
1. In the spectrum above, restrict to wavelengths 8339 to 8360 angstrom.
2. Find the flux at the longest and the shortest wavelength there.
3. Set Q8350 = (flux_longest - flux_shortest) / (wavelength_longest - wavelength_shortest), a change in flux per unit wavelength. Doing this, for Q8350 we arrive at 0.012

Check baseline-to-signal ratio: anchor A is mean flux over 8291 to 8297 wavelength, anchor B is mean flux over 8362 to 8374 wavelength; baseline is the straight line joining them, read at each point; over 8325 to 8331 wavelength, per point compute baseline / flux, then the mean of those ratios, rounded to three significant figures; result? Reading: 0.995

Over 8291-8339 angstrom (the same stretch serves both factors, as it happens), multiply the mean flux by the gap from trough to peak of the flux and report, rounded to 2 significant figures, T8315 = 4.8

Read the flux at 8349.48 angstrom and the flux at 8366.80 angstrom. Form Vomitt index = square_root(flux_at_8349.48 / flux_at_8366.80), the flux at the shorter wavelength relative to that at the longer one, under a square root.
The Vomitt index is 1.05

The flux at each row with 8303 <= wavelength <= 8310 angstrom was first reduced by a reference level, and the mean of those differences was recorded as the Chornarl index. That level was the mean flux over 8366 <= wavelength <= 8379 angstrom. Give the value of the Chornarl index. 0.0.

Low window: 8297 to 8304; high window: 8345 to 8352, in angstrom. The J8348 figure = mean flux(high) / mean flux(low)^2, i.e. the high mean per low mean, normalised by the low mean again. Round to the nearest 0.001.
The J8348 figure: 0.182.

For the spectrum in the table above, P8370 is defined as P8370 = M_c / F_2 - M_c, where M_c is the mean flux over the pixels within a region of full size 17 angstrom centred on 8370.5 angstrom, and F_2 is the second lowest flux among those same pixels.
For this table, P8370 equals -5.31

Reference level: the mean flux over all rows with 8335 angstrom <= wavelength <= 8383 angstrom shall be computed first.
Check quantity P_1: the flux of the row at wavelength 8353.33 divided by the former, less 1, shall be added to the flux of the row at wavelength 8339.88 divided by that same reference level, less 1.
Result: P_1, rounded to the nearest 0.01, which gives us -0.01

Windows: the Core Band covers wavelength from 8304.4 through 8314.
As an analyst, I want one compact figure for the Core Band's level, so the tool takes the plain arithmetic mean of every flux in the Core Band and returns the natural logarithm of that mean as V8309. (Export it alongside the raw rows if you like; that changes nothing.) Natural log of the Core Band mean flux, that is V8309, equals 1.85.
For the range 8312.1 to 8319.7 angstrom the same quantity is 1.86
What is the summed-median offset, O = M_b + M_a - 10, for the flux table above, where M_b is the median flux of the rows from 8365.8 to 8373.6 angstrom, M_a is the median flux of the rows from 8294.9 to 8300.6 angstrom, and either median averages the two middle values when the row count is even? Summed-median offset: 2.6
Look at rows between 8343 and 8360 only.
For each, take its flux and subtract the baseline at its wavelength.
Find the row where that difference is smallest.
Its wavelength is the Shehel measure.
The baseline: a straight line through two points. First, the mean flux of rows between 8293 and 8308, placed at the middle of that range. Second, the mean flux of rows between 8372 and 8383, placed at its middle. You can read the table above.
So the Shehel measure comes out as 8357.18 angstrom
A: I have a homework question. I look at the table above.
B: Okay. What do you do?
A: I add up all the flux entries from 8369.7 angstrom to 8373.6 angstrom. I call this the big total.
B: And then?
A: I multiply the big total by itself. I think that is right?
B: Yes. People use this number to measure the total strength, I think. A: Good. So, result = 160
